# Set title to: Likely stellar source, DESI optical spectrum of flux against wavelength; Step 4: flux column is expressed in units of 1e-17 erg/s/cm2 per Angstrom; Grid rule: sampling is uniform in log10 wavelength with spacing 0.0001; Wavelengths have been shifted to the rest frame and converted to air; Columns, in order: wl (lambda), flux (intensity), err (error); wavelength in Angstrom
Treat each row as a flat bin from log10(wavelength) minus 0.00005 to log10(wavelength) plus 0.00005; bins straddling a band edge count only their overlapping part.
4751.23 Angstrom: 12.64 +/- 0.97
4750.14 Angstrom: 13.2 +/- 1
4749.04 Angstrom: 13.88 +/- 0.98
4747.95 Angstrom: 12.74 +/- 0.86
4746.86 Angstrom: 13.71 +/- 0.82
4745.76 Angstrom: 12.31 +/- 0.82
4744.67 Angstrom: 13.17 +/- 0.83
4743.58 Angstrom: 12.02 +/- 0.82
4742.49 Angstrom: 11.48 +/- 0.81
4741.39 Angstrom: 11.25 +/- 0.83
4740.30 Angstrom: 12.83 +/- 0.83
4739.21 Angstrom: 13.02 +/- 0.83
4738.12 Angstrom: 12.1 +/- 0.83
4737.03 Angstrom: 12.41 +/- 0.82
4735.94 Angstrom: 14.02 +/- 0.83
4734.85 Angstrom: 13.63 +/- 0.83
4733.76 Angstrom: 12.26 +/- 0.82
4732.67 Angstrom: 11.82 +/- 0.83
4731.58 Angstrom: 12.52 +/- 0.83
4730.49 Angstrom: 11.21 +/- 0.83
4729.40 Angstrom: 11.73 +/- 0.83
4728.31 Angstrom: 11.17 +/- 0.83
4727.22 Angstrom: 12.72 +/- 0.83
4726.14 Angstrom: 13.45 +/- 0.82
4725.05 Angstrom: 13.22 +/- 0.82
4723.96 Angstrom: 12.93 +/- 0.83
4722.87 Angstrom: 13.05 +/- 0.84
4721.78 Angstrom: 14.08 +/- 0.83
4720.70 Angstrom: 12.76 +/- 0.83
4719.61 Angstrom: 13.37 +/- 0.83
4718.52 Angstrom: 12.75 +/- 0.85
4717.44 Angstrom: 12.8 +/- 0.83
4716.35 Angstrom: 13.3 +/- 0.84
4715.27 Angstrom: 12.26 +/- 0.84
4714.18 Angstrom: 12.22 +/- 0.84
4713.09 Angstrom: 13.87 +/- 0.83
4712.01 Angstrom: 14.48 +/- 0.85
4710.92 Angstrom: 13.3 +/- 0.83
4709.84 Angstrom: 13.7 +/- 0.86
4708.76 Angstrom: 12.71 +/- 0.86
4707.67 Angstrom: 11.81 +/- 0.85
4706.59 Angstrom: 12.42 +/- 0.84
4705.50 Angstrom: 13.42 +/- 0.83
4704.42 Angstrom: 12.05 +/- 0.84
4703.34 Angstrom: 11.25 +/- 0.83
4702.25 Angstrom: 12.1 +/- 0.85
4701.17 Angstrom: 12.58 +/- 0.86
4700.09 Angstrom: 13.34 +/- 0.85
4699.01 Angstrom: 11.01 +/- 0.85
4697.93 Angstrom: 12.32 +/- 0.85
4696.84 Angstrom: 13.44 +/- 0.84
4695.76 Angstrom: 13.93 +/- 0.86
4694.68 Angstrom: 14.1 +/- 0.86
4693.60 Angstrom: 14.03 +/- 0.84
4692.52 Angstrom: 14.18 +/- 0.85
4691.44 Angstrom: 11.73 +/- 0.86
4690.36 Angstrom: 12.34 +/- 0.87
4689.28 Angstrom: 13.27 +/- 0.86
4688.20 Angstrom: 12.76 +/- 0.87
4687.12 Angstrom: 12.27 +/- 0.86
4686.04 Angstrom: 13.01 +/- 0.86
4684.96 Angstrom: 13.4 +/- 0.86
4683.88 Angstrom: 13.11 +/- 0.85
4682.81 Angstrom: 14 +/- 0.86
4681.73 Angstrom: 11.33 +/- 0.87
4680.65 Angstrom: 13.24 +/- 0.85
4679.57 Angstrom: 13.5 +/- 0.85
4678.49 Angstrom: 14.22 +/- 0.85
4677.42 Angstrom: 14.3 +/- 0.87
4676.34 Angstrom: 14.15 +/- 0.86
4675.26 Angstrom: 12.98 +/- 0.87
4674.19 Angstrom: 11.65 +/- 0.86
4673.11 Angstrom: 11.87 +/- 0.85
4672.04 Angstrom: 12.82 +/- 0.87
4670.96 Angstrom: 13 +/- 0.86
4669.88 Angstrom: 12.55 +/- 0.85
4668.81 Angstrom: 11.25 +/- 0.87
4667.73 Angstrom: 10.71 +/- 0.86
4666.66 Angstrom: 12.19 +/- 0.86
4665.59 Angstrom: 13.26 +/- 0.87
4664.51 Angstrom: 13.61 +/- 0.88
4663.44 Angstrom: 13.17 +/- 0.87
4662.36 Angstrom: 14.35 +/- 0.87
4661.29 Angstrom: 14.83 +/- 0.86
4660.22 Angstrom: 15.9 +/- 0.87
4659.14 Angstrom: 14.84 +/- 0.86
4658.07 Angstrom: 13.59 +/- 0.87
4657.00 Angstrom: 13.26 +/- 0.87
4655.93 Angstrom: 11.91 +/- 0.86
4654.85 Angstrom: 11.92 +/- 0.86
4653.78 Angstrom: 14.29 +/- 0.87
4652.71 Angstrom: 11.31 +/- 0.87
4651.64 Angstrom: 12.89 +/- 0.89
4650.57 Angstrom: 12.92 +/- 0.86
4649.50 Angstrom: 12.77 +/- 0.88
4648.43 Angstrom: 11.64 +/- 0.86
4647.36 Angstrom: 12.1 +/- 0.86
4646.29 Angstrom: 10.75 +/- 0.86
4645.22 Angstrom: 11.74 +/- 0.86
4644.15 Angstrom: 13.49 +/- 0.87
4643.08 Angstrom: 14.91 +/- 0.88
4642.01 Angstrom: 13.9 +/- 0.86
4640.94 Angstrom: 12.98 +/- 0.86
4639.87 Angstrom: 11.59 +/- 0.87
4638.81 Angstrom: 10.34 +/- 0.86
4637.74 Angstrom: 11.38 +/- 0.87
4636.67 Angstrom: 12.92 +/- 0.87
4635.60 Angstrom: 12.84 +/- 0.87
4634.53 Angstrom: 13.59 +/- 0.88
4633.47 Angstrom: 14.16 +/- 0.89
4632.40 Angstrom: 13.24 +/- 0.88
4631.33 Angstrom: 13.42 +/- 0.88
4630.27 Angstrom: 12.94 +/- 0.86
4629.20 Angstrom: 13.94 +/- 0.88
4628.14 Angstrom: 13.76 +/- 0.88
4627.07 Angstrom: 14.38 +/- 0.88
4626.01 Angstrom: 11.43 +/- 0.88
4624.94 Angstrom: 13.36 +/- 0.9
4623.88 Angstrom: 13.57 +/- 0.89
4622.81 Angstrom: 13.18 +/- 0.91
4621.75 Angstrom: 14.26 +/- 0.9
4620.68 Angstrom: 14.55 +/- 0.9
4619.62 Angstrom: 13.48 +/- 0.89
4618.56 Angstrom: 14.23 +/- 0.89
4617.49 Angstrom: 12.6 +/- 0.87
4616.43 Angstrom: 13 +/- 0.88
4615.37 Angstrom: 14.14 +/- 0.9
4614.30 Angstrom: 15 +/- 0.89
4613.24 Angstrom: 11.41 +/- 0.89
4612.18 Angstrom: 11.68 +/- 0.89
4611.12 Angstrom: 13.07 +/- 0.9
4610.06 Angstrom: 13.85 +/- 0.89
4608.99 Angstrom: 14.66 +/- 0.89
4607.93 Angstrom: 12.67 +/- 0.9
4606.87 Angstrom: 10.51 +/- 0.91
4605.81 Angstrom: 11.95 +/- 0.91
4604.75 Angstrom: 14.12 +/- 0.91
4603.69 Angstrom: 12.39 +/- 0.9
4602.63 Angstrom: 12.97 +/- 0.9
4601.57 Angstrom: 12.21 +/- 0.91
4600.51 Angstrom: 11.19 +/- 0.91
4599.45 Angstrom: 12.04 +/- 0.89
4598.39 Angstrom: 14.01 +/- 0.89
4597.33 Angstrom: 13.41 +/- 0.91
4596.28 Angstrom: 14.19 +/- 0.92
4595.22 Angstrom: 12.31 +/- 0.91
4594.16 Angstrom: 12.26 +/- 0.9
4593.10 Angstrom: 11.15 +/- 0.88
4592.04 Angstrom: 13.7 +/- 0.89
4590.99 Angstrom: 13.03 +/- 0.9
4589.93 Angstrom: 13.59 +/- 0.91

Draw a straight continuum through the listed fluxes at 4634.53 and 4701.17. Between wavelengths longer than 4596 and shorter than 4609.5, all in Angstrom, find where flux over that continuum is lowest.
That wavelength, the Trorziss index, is 4606.87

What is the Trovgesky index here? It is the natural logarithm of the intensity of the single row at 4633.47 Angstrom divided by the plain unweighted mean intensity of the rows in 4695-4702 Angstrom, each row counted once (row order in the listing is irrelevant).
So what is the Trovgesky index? 0.10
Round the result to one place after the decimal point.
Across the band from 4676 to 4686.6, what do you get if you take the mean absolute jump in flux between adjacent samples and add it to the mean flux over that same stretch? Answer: 14.2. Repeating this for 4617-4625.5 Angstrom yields 14.4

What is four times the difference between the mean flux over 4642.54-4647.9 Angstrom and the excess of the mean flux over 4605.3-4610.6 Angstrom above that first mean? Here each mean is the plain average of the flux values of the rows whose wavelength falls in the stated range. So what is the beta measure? 50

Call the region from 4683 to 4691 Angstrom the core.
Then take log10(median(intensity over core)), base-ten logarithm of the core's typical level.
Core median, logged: 1.11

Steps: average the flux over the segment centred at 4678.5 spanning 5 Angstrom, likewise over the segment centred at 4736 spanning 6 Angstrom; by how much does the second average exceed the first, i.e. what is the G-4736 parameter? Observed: -1.0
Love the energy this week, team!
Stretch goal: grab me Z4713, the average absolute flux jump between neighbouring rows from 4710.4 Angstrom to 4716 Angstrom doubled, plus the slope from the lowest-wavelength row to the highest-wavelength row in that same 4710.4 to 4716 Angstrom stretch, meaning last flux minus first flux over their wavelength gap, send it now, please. 1.50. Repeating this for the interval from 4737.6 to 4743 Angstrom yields 1.32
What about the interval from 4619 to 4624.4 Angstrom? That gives 1.44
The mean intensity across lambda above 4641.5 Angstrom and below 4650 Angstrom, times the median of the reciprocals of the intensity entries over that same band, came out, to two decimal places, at 1.02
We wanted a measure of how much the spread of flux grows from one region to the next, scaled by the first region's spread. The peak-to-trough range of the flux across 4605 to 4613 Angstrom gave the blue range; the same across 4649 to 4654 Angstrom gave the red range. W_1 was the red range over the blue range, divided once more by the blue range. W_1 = 0.2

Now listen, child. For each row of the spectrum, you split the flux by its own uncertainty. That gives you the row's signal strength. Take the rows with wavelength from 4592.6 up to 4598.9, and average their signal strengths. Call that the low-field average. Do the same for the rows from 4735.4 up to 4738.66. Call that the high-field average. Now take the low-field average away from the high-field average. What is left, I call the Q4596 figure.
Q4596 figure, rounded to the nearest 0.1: 1.2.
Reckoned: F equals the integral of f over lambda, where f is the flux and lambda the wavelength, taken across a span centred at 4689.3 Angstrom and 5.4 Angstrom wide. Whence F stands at 67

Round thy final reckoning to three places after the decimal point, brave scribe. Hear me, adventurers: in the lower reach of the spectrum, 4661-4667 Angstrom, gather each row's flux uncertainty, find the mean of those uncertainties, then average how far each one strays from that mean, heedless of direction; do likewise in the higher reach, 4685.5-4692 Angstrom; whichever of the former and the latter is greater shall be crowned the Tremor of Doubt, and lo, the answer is 0.006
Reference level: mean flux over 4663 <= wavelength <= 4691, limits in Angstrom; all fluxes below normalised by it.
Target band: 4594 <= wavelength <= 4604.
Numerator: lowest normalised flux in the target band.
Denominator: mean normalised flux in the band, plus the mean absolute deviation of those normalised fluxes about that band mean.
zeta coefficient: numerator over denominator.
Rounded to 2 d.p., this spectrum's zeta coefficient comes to 0.83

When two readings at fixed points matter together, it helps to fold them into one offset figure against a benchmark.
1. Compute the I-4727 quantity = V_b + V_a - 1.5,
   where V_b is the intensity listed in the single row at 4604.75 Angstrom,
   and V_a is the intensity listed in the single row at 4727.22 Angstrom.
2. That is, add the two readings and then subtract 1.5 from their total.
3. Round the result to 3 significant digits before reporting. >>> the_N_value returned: 25.3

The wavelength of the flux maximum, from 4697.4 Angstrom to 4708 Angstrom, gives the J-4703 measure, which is 4705.50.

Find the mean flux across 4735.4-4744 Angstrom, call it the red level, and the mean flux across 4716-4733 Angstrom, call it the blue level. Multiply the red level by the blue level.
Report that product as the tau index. 157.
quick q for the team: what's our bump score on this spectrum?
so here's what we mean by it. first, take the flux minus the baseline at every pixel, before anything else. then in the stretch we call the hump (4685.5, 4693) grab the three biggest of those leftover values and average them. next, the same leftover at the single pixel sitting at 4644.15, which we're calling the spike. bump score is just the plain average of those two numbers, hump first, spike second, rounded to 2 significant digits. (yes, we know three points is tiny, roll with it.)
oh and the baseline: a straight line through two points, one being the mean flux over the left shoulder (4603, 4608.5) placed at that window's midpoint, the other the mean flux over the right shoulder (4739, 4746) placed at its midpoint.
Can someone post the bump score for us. 1.2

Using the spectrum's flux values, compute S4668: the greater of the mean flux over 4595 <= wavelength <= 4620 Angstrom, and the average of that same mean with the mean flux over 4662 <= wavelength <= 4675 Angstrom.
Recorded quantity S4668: 13.0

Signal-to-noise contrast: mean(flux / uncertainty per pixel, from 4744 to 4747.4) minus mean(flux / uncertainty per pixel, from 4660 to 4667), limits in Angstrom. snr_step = -0.1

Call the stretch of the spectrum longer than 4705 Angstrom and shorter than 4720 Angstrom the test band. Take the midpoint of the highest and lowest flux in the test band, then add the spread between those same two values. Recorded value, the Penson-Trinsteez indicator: 15.8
